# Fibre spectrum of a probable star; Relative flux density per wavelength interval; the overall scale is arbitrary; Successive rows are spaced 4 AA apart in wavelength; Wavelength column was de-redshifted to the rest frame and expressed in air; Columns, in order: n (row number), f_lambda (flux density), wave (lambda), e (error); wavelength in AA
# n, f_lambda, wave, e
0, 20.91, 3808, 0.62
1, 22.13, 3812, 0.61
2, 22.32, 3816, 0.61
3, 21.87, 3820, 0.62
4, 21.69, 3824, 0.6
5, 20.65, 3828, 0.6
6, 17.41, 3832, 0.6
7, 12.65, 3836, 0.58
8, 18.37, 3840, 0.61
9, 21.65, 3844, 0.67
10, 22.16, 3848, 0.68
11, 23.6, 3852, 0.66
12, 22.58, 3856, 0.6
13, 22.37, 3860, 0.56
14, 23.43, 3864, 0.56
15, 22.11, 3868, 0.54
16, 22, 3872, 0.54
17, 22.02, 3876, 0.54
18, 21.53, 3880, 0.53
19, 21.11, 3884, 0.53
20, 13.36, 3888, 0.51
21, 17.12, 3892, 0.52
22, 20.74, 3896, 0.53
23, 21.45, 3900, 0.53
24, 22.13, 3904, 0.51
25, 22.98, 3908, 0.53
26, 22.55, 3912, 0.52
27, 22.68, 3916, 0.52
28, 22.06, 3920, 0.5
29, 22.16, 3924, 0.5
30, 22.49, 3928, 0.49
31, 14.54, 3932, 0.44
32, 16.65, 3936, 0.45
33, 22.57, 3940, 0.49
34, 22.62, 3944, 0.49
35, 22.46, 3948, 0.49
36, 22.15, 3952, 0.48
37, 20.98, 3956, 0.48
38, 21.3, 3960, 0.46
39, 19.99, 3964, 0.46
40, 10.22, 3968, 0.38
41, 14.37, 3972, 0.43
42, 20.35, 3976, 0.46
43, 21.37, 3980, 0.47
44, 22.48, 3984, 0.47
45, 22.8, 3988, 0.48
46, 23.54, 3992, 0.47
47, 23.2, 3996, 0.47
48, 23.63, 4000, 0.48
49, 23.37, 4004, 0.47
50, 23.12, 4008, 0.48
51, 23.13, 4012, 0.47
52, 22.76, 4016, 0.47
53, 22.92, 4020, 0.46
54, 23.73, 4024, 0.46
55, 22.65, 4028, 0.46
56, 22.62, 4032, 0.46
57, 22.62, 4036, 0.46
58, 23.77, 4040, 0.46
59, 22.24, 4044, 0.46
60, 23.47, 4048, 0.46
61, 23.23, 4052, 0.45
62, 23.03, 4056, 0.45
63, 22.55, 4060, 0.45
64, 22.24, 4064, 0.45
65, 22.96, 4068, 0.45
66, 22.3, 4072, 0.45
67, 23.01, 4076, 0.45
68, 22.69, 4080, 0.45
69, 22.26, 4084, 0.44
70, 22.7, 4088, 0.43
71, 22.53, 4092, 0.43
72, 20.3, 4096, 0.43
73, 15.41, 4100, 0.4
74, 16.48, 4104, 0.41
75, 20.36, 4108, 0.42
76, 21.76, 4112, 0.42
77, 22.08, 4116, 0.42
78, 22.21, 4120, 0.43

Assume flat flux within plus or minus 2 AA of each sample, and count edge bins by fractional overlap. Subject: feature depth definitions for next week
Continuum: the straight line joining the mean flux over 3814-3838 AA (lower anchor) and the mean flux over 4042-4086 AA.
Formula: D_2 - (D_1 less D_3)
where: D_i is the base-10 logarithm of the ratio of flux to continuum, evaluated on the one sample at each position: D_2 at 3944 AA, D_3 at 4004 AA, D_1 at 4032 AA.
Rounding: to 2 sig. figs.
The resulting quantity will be 0.053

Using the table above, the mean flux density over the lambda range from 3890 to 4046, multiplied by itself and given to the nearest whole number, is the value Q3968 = 458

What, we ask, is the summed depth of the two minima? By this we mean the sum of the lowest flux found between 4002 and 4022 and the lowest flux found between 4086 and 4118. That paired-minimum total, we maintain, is 38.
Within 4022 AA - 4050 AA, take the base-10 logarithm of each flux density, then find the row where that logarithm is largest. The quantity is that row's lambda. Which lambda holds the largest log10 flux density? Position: 4040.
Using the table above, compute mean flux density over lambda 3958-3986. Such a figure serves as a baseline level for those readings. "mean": 18.6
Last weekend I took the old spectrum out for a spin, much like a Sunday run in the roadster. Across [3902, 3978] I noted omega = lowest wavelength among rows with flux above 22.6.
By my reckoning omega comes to 3908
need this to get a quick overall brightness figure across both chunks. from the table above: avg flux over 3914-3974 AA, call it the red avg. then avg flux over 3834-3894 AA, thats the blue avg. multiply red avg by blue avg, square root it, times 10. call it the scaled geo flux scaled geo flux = 201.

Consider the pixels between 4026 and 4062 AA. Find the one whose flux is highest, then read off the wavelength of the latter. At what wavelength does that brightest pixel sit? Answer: 4040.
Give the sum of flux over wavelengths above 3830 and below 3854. 116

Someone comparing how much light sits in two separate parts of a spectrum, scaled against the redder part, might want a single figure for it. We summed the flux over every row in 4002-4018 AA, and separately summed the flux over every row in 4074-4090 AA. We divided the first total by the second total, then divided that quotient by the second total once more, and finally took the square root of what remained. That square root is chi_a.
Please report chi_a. 0.1060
